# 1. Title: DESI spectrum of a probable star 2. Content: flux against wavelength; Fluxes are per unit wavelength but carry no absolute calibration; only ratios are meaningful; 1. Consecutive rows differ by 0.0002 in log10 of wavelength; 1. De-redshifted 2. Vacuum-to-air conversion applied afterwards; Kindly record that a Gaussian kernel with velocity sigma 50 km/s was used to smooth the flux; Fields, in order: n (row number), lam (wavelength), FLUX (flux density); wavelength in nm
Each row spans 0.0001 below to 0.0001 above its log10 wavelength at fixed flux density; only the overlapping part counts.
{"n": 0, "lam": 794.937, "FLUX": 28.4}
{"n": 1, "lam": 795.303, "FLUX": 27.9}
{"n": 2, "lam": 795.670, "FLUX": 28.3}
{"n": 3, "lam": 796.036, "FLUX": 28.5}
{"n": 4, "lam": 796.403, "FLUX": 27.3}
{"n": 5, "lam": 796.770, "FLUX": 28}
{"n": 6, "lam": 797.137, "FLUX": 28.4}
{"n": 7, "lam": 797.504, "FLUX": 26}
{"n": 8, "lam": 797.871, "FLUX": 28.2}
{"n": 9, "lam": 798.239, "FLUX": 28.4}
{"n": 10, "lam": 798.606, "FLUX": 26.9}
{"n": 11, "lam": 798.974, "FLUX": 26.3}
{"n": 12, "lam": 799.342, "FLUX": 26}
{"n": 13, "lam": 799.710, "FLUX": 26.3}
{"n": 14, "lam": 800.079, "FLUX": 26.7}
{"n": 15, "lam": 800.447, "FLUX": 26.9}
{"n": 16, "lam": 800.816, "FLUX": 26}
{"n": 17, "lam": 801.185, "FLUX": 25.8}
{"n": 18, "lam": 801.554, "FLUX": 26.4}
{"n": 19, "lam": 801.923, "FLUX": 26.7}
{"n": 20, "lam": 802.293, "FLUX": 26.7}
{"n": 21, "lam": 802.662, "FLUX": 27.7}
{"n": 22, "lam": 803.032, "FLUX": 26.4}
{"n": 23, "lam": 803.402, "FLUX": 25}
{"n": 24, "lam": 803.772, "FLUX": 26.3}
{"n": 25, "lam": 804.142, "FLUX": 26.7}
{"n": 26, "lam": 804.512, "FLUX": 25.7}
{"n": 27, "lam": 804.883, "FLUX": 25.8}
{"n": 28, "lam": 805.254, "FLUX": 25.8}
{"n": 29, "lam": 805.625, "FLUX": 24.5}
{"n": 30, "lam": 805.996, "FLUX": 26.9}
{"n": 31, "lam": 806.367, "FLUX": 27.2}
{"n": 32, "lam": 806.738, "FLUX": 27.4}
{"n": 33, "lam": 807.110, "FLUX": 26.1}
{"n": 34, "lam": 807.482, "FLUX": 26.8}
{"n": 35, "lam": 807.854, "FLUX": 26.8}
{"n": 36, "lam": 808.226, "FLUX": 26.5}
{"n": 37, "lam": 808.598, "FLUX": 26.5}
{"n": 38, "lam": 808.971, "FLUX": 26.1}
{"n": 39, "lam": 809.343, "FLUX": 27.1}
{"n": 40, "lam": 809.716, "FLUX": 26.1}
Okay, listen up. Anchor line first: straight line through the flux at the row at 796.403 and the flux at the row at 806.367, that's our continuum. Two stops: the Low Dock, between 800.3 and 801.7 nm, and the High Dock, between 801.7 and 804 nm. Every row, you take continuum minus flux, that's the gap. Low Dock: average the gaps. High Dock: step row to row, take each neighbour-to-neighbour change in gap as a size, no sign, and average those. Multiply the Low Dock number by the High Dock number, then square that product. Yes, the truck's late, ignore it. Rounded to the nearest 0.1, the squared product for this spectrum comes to 1.0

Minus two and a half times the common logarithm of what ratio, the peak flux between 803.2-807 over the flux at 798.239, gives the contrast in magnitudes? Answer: 0.039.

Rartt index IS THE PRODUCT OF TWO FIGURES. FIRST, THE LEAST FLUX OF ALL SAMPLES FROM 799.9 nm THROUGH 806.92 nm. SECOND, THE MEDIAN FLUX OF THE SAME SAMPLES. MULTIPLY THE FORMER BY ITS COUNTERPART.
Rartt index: 647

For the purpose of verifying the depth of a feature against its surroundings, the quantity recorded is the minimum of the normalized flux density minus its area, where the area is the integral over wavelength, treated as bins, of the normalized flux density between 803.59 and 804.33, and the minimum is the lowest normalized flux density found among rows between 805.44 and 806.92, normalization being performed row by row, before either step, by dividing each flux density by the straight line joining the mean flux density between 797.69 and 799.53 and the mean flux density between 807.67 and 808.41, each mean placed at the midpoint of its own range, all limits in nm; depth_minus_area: 0.2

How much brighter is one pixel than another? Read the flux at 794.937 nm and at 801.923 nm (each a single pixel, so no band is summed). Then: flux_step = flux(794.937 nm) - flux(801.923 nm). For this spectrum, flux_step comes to 1.7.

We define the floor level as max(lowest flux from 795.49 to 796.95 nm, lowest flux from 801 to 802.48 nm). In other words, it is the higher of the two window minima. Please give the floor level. 27.3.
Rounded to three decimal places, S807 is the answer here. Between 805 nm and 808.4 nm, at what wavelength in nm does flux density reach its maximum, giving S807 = 806.738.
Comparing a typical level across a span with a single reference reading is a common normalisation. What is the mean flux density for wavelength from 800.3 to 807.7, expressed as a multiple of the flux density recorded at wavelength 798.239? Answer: 0.93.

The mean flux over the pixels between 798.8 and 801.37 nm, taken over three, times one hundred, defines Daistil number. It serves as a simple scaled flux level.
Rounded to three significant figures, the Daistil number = 876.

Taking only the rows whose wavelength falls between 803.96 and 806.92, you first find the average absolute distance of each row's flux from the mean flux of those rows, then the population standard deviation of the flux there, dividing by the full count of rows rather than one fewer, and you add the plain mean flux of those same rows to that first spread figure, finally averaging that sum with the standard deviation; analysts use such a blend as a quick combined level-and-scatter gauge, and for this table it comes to 13.98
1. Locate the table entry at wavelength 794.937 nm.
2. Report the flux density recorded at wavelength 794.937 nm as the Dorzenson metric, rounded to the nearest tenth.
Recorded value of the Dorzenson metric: 28.4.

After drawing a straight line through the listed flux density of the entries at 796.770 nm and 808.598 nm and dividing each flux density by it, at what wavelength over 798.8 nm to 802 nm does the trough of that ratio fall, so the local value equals 799.342 nm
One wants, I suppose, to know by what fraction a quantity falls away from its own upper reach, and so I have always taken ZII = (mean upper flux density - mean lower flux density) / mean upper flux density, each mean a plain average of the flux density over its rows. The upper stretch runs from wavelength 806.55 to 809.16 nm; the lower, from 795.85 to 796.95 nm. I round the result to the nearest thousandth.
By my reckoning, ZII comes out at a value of -0.050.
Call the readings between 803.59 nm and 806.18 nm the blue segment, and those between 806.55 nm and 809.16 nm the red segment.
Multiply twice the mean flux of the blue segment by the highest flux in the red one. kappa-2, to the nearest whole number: 1422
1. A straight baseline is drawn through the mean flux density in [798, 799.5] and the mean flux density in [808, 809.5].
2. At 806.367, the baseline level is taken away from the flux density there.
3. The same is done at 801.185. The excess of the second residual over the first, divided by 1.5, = -1.1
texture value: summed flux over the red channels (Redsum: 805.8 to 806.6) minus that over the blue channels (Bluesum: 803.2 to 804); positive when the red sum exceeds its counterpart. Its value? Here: 3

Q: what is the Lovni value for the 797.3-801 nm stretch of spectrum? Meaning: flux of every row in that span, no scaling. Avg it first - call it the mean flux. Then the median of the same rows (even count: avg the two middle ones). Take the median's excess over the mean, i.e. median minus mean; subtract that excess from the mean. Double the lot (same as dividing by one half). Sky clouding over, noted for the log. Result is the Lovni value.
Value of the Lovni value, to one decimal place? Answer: 54.1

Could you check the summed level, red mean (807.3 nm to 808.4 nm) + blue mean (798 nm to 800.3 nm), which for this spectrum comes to 53.5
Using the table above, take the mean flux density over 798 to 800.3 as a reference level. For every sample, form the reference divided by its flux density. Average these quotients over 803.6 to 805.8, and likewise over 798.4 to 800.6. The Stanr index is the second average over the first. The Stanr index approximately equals 0.972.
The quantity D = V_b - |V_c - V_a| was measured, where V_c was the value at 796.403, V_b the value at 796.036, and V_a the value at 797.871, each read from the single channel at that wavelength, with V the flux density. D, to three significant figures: 27.6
